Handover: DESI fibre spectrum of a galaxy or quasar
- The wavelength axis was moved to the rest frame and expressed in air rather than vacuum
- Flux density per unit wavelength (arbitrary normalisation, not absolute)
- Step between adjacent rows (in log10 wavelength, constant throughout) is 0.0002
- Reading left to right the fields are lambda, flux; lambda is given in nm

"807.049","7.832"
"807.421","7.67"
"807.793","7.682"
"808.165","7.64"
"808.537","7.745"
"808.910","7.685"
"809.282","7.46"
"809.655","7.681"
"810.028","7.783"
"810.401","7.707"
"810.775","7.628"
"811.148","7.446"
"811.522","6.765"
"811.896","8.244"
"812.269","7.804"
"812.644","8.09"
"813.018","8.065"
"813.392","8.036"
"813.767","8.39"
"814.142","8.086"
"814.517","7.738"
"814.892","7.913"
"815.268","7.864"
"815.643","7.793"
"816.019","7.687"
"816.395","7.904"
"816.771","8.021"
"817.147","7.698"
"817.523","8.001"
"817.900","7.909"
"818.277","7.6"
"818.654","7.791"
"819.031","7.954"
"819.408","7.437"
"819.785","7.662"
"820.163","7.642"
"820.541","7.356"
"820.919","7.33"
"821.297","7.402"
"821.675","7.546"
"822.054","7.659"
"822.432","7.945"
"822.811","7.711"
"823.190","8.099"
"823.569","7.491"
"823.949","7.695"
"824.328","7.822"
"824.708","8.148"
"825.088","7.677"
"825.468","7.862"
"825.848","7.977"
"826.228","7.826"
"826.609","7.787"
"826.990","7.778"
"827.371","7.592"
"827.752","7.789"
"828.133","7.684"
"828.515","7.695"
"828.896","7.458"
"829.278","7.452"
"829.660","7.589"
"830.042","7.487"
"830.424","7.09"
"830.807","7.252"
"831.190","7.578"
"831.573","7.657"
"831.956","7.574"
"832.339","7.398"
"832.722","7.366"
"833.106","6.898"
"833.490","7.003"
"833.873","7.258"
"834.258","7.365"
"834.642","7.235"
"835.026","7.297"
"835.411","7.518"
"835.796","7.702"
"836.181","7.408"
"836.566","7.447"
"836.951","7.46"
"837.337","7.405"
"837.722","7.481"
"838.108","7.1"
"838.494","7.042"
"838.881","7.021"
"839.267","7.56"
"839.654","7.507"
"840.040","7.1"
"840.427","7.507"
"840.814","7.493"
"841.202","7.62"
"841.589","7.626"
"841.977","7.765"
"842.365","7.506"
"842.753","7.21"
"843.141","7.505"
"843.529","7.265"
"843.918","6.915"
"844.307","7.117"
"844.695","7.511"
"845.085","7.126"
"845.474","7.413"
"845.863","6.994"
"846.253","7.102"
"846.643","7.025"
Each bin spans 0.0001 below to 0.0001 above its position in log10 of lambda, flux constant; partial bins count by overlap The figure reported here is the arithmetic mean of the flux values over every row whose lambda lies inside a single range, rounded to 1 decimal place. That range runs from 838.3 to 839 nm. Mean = 7.0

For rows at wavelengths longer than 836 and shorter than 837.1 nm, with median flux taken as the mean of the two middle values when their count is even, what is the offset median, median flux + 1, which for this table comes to 8.45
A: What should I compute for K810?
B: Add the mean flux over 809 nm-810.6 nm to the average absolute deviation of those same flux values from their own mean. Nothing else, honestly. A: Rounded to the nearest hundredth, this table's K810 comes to 7.76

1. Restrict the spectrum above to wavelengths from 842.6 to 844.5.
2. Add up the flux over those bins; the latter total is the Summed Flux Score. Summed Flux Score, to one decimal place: 36.0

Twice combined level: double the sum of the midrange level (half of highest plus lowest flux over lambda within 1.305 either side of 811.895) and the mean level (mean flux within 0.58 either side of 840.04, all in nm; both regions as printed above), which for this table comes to 29.8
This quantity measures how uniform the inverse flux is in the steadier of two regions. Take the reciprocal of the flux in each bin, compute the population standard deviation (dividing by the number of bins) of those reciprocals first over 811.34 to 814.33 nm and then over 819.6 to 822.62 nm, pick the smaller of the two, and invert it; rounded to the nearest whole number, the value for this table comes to 302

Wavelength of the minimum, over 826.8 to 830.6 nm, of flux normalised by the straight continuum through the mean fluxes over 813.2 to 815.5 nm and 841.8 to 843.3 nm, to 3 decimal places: 830.424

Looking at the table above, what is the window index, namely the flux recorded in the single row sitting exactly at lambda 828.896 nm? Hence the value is 7.458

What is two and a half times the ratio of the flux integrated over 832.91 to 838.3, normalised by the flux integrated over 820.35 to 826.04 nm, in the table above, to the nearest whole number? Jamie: 2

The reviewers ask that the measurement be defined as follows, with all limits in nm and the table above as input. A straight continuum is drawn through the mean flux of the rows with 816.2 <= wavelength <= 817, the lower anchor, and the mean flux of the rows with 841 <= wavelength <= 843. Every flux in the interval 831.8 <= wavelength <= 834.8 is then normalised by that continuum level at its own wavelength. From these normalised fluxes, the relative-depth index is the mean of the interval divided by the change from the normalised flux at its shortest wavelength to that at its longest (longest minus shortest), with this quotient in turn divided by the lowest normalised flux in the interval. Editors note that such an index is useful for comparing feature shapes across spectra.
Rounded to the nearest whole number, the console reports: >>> -27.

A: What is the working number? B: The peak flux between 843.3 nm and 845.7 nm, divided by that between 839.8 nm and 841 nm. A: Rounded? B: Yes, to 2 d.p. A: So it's 1.00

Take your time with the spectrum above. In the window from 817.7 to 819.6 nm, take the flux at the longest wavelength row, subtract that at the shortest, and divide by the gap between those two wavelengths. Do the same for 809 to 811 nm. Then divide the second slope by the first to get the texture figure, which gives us -0.4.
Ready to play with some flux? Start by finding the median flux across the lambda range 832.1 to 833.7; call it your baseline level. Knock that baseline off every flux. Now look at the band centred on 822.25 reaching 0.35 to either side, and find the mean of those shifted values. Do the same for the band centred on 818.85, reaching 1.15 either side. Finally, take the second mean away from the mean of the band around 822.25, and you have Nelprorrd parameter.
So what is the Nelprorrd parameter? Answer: 0.1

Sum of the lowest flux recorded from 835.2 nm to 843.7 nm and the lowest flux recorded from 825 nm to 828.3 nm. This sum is 14.6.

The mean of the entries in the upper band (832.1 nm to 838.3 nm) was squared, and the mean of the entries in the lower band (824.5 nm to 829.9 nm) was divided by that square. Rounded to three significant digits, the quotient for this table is 0.144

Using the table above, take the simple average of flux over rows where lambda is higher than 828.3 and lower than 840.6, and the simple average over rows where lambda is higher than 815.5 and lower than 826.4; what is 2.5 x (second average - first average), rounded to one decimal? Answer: 0.9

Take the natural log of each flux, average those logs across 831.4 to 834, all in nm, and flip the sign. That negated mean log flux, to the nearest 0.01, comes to -1.99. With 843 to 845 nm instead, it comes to -1.98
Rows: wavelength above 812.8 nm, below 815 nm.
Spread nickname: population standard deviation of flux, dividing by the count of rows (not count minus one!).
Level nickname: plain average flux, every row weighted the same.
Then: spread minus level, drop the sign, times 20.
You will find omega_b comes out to 157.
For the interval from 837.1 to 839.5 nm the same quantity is 141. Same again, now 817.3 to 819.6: 152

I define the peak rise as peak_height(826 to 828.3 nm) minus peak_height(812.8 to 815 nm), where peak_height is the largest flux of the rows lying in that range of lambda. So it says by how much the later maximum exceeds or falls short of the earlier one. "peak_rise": -0.56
